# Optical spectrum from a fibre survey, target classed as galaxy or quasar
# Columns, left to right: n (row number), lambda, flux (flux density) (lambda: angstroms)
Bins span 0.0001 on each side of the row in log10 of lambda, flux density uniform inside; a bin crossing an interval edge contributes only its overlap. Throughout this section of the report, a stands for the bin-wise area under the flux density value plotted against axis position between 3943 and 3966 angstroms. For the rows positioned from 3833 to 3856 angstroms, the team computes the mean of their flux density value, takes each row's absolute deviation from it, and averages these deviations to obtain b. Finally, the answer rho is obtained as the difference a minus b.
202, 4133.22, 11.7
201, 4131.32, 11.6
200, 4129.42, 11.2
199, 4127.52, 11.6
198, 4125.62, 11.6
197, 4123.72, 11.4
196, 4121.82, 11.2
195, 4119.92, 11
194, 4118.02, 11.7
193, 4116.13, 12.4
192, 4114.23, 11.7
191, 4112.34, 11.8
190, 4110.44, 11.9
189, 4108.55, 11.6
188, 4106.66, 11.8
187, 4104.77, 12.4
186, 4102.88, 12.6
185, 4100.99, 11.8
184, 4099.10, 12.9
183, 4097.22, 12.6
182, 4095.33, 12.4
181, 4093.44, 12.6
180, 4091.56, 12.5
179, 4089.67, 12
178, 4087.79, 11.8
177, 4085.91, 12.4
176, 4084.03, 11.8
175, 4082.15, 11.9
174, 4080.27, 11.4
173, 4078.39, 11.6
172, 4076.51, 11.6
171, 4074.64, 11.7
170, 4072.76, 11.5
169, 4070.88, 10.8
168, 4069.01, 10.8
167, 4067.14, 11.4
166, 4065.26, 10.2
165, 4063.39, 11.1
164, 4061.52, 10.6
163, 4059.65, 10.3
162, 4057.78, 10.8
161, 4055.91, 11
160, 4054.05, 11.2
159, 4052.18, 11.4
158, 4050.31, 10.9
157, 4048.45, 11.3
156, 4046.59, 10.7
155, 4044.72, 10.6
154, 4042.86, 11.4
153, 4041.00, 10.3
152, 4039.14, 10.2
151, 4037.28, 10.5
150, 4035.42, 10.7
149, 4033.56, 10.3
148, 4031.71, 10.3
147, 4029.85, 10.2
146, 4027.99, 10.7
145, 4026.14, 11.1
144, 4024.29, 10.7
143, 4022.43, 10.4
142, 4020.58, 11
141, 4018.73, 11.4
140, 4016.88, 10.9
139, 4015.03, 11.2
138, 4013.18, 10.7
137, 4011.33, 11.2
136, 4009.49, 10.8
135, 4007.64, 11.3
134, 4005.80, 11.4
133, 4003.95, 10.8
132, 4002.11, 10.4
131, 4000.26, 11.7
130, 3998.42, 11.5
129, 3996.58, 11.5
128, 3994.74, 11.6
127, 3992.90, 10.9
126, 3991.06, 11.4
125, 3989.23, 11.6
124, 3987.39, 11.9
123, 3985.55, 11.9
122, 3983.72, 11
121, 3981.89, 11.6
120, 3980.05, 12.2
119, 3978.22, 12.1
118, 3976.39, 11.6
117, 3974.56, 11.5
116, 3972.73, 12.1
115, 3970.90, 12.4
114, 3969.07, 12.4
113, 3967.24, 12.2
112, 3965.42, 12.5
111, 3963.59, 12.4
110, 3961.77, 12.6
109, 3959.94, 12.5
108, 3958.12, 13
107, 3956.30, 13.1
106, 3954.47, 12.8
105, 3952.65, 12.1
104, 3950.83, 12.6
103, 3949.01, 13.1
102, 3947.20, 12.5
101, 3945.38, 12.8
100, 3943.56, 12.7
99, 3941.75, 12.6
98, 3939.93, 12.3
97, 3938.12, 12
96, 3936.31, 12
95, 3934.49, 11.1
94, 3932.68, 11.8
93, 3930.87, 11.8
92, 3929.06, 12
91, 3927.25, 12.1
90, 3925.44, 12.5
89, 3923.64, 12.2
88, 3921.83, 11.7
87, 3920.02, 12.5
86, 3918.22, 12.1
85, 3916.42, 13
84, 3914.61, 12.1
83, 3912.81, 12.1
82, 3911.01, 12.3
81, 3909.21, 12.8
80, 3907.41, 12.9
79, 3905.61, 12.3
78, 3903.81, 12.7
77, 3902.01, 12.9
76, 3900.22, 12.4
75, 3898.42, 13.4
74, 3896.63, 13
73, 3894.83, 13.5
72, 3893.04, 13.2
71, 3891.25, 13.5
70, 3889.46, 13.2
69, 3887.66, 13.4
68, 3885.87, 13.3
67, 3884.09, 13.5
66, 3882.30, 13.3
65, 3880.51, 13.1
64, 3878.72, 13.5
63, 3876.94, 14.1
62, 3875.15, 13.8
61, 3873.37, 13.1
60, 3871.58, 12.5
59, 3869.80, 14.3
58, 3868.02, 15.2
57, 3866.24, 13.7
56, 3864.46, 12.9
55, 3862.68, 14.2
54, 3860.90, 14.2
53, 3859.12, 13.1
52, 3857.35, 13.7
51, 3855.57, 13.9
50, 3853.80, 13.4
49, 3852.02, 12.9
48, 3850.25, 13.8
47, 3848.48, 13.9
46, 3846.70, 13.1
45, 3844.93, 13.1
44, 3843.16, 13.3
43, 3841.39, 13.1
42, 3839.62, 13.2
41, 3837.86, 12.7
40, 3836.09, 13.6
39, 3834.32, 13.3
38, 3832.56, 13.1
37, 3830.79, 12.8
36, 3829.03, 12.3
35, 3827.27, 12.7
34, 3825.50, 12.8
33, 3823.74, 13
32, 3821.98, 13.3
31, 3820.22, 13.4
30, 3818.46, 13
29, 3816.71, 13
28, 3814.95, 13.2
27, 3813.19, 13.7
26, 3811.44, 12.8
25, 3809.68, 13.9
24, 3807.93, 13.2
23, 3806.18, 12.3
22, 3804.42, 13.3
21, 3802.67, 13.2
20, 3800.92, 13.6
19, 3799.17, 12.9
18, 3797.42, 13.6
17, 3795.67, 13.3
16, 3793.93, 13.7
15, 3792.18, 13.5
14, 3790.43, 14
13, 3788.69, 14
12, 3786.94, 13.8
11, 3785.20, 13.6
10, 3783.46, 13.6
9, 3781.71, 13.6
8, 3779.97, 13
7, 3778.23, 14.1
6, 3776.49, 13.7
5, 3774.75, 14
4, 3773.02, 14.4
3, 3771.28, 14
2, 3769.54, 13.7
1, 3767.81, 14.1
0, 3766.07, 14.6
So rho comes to 291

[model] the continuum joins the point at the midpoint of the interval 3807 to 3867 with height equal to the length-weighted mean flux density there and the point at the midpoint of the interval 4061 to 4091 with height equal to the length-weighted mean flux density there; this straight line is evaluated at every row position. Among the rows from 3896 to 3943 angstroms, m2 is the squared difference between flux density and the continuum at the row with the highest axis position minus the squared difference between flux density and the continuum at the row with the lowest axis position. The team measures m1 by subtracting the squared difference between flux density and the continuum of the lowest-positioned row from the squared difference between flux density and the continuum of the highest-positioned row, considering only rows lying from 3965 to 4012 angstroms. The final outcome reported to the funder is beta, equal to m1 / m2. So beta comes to -29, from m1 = 0.5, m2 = -0.02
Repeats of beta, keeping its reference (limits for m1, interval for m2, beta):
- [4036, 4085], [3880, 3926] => 79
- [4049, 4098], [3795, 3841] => -15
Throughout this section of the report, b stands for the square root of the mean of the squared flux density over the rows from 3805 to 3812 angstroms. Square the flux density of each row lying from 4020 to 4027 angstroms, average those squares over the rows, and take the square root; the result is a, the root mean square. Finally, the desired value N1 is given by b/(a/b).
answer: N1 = 15.8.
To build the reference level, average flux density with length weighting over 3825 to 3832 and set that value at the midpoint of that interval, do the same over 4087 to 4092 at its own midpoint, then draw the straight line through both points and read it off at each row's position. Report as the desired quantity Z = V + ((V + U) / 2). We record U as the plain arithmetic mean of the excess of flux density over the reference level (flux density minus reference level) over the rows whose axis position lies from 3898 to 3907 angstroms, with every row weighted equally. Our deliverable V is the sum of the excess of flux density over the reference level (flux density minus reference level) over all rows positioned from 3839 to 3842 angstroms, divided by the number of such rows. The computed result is 0.9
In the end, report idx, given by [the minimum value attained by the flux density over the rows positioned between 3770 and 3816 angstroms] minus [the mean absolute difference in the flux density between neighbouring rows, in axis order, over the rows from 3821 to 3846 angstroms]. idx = 12.0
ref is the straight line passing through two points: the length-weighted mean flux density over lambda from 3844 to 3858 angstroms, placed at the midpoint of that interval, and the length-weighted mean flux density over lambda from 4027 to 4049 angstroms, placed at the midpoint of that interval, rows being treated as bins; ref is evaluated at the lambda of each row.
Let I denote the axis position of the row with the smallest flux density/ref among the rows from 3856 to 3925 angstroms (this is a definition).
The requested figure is 3921.83 angstroms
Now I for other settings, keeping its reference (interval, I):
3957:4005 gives 4002.11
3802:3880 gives 3806.18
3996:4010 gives 4002.11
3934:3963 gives 3934.49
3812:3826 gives 3825.50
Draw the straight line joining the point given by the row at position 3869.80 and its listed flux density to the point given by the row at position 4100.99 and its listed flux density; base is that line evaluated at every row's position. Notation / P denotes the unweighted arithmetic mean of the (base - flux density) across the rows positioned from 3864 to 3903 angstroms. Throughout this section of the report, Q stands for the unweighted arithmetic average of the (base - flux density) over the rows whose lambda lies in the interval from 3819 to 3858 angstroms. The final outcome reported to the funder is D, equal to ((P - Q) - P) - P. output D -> -2.19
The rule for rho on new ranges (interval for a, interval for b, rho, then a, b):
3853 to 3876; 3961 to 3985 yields 315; 315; 0.38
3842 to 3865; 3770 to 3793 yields 310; 311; 0.27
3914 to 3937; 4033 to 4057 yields 277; 278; 0.36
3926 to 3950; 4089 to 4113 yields 293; 293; 0.38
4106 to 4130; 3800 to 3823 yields 278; 279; 0.29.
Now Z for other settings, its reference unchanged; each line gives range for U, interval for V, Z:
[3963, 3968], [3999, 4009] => -1.7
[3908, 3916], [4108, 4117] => -0.3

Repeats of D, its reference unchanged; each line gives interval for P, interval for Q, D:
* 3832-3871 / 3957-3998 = -2.16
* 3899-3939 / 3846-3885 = -2.27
